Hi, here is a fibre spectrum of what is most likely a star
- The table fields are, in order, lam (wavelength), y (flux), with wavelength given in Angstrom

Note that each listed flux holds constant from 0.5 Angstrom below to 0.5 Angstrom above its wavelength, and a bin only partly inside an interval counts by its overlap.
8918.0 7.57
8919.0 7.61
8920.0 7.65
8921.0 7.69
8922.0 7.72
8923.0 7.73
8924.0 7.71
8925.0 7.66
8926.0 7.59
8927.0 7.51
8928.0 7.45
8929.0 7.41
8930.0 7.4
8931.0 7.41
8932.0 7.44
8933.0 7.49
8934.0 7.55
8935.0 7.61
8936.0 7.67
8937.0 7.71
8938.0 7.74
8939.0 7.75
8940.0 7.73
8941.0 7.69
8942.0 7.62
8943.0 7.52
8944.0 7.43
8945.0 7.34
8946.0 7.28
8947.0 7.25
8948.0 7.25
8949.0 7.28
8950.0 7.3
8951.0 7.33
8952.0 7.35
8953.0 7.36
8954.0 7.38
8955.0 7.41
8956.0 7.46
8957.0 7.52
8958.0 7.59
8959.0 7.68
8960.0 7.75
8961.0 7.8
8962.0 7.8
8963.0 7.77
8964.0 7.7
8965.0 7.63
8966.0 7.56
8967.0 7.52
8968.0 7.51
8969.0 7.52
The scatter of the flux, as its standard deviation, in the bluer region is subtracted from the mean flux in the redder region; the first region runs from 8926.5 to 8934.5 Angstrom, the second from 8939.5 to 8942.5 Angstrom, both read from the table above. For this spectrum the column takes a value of 7.63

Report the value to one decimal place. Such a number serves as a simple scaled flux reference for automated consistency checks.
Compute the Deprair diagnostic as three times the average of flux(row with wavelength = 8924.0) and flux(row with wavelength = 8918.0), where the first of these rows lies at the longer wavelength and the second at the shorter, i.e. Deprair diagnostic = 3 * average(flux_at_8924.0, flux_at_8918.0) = 22.9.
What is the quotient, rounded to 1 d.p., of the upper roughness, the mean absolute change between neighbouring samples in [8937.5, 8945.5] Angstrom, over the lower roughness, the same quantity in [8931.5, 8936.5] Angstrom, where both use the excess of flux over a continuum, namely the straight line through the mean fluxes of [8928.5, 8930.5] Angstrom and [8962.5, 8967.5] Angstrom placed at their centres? 1.3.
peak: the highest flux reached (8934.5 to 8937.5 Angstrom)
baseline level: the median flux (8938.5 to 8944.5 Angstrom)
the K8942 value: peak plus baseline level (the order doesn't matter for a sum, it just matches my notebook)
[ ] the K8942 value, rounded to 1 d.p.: 15.4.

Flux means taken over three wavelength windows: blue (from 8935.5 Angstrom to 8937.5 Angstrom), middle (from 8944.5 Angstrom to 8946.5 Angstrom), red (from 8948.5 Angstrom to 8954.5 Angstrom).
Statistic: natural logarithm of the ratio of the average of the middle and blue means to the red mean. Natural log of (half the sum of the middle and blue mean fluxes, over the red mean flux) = 0.02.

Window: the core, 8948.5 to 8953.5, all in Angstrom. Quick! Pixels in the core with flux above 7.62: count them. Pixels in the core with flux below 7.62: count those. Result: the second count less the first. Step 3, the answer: 5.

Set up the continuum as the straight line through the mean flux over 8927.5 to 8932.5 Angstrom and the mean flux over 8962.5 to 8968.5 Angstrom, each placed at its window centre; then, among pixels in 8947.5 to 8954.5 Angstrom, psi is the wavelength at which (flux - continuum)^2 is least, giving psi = 8954.0 Angstrom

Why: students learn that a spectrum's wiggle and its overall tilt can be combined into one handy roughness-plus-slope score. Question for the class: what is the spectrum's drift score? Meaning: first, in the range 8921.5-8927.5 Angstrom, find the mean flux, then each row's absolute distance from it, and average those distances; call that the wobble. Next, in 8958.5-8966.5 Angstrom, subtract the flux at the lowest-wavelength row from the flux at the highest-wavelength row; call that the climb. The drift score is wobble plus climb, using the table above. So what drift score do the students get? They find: -0.05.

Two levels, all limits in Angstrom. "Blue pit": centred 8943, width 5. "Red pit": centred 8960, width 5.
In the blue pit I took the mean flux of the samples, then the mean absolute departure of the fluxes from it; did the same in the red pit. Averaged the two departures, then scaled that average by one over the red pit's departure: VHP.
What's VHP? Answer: 1.26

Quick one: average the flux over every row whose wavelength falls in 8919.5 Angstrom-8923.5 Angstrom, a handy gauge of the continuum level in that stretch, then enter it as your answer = 7.70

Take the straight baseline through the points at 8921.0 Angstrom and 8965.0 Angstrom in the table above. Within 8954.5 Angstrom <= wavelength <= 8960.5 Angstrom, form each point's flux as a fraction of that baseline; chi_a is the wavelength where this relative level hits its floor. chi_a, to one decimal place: 8955.0 Angstrom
